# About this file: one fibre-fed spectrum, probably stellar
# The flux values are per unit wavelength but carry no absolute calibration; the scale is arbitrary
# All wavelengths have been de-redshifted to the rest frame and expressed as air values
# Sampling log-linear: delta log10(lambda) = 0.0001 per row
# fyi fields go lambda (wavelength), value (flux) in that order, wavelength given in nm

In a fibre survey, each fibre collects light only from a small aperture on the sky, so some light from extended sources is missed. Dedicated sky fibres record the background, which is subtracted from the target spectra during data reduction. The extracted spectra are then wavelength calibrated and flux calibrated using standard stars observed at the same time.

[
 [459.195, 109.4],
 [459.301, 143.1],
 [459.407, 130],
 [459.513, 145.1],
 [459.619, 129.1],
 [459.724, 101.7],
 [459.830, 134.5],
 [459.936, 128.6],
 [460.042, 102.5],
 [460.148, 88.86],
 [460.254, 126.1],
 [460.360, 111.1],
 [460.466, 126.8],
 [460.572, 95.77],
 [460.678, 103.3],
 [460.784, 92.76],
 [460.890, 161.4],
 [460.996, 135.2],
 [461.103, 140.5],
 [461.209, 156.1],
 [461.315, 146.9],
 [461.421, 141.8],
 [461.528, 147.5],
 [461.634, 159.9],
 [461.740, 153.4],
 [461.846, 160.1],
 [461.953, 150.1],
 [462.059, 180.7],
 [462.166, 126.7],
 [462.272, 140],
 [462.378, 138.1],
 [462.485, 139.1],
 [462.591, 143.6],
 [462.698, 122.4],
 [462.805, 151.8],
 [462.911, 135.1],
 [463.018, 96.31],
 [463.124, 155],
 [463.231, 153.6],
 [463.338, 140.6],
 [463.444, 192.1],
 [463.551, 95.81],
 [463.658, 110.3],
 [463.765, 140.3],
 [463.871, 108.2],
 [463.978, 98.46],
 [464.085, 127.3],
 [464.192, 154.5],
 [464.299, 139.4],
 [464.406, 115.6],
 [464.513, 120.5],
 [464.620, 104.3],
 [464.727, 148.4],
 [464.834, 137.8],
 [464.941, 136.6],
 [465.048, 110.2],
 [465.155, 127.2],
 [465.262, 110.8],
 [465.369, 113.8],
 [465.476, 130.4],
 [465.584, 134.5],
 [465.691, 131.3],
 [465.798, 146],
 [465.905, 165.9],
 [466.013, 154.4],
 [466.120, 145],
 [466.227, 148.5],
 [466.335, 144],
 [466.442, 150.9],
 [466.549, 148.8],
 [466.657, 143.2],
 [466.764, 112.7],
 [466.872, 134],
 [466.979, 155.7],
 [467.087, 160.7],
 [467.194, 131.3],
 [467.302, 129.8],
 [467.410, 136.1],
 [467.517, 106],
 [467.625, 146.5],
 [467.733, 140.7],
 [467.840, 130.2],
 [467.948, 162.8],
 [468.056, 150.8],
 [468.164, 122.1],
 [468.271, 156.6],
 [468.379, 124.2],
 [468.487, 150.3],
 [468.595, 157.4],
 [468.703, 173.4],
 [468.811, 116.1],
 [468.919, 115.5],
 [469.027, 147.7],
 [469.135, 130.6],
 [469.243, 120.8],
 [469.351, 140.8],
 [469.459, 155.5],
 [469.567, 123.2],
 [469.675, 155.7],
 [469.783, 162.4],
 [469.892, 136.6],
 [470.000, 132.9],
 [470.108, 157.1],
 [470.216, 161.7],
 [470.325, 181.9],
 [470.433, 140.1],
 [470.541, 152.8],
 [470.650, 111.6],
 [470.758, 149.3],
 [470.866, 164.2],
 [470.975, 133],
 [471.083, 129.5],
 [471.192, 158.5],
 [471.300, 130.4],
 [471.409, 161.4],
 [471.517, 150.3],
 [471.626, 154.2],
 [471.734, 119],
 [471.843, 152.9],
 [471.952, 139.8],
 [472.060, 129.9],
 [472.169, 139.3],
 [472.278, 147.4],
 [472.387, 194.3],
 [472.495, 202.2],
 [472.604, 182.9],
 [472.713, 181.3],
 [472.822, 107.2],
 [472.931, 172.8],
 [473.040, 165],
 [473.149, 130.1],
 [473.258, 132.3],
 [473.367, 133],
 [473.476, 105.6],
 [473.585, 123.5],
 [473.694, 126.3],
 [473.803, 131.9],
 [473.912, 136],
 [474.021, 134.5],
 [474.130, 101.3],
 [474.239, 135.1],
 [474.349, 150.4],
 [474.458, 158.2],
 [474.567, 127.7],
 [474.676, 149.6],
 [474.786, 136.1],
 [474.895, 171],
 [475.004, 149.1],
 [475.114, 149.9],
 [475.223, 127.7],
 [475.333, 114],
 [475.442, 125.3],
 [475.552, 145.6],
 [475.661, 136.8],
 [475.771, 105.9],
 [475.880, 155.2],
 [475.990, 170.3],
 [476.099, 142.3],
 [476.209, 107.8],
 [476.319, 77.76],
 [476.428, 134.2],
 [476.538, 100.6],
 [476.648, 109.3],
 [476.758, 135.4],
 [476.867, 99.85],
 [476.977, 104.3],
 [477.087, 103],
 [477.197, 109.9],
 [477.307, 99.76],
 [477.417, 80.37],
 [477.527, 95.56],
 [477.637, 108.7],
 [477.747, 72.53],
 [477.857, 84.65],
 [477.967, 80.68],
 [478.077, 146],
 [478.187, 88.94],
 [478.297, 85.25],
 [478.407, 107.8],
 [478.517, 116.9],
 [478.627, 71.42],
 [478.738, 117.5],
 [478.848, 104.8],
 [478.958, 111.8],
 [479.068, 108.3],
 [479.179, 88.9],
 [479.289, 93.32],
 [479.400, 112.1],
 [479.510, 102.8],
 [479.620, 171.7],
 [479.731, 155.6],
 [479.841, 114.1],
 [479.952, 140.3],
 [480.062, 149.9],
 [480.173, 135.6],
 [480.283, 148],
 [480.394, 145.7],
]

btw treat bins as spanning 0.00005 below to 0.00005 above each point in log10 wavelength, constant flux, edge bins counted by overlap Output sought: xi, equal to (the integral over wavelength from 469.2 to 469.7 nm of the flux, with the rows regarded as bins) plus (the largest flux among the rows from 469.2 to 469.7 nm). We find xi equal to 225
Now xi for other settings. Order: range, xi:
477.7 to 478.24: 197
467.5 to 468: 232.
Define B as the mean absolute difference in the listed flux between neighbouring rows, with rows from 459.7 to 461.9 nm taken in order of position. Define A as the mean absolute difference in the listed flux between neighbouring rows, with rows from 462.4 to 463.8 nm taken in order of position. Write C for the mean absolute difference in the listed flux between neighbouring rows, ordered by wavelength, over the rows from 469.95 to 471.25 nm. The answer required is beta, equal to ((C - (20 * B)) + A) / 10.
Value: -30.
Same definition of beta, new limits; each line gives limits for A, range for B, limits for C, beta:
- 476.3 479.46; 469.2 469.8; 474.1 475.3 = -38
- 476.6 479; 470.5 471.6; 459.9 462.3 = -47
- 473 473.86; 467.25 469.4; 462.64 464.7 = -40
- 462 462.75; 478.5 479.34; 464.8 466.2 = -37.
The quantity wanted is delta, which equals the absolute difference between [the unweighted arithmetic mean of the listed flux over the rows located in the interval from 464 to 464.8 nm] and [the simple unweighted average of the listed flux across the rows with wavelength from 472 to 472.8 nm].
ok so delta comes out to 38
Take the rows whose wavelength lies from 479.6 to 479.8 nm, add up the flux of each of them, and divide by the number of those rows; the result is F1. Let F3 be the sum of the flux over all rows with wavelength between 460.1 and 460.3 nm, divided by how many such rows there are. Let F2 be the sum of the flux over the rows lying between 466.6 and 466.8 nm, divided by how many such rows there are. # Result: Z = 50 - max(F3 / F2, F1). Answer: -114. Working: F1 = 164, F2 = 128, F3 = 107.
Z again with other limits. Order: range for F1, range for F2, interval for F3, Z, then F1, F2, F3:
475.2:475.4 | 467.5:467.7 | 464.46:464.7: -71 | 121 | 126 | 112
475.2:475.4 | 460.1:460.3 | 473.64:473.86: -71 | 121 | 107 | 129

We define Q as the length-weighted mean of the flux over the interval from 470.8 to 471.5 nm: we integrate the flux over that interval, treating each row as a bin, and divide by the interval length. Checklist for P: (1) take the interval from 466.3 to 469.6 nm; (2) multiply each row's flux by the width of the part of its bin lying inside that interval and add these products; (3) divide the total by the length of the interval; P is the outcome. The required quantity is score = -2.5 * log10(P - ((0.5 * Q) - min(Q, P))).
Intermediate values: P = 139.4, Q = 147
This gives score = -5.78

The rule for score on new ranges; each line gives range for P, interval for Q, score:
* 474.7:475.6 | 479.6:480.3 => -5.80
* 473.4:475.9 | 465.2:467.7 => -5.75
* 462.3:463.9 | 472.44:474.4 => -5.75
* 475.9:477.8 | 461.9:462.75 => -5.43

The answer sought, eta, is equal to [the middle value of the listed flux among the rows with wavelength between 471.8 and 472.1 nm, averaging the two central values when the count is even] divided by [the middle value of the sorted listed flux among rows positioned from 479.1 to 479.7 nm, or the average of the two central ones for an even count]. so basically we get 1.36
